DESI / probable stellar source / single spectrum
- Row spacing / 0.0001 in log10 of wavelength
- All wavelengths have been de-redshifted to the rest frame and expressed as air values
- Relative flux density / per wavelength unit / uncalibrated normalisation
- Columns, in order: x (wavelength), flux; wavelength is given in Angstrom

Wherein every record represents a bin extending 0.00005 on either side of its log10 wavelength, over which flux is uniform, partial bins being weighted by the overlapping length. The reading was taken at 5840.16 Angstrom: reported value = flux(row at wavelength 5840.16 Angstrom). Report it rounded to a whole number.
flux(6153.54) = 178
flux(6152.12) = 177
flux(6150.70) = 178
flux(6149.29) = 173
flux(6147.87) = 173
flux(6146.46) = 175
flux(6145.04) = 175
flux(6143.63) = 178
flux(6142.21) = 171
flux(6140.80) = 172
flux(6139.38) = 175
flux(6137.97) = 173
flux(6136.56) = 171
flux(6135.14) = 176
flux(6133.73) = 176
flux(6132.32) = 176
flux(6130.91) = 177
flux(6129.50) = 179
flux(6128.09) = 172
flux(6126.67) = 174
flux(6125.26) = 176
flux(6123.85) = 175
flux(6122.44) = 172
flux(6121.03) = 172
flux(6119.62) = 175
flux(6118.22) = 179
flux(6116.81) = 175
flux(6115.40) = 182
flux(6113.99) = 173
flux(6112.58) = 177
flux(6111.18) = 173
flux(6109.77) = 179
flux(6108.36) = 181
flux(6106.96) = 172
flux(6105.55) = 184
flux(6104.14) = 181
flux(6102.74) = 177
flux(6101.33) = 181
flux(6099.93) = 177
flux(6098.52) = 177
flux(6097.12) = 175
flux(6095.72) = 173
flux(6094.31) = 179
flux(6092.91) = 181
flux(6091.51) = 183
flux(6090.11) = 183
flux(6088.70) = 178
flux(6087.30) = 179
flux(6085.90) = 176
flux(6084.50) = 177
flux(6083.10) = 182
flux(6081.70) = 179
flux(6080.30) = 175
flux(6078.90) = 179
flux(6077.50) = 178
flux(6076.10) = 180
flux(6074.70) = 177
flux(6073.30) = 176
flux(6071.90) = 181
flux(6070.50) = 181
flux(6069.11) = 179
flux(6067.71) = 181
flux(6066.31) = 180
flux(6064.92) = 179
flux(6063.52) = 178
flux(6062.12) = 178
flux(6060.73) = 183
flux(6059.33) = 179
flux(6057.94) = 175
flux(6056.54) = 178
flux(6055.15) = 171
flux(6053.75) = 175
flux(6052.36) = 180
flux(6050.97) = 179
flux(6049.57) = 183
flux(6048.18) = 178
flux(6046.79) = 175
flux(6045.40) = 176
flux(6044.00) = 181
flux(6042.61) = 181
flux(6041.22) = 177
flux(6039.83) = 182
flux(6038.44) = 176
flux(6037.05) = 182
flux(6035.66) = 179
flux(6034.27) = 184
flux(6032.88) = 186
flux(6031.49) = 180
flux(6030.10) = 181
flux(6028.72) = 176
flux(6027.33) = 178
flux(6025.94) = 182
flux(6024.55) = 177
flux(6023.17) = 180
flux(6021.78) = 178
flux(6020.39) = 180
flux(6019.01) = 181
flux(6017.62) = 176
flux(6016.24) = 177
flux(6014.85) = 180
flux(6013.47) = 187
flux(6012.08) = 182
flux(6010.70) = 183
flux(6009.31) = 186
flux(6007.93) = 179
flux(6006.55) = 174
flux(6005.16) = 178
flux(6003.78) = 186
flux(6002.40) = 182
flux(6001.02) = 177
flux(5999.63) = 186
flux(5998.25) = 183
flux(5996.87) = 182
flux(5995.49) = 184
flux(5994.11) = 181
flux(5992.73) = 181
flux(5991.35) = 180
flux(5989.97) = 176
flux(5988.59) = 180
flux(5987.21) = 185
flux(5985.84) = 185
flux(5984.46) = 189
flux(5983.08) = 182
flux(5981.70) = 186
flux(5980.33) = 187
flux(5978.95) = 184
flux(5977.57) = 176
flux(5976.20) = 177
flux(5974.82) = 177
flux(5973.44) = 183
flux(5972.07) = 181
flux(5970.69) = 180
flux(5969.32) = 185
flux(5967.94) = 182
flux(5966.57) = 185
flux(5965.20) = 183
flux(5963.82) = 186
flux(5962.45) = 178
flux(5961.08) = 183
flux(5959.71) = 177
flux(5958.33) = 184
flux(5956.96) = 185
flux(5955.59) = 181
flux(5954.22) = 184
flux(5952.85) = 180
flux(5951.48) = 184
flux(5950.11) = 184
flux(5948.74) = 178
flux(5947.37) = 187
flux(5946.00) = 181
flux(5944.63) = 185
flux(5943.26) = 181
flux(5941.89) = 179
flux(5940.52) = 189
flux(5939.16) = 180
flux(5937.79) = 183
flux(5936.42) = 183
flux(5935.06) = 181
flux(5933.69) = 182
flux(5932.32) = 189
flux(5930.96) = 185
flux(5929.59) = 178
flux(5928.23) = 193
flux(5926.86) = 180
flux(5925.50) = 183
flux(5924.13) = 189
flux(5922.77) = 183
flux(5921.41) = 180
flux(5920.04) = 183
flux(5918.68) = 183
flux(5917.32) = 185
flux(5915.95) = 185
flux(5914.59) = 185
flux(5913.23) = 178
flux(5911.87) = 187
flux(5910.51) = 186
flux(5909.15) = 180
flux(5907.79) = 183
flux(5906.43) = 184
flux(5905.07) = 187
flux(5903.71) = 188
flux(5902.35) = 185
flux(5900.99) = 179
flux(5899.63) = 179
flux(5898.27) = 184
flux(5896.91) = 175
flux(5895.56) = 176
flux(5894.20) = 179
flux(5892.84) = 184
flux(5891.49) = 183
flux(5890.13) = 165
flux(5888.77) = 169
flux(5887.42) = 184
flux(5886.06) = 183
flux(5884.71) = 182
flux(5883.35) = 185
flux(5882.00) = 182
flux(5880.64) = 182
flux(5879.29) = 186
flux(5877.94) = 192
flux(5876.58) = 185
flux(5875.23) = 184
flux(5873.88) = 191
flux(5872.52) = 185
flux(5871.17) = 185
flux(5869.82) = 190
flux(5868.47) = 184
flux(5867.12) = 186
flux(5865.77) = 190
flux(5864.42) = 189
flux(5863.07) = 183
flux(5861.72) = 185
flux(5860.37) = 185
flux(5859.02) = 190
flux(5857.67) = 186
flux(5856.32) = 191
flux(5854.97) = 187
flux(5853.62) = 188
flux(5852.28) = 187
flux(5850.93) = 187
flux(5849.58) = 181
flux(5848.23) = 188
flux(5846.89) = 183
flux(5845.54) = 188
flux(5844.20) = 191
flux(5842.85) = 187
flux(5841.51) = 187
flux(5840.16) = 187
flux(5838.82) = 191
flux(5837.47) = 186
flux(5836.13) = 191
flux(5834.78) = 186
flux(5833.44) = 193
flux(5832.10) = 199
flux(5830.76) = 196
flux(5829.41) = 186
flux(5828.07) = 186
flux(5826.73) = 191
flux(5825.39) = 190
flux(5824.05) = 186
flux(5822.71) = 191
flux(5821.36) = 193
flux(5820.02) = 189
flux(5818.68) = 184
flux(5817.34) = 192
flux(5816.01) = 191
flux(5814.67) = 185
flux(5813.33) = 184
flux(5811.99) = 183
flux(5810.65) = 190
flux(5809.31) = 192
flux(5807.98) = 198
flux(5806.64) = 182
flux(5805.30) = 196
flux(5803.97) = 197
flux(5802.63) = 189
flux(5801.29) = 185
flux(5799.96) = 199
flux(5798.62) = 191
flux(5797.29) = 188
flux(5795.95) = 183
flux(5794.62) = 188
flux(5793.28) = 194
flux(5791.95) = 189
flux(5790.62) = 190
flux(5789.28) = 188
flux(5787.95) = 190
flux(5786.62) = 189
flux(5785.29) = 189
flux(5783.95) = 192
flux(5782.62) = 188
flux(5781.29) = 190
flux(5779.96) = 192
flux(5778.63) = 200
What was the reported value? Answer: 187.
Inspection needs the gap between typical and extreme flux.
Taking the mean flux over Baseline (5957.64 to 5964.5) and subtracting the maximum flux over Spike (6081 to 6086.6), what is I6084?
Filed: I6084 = 0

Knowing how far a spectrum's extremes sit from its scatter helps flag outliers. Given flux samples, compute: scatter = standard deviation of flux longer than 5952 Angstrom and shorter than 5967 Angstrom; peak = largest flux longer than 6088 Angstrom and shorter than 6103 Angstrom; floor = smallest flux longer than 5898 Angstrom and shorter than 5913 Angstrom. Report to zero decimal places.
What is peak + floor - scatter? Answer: 359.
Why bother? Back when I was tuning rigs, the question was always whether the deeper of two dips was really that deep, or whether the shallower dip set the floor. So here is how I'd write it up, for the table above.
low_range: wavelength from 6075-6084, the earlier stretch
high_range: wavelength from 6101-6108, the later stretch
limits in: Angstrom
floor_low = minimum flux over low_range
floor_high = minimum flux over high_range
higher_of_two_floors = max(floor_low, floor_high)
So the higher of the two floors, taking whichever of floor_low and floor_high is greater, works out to 175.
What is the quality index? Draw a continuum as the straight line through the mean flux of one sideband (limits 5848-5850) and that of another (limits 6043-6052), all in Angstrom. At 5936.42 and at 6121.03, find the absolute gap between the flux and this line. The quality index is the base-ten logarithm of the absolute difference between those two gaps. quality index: 0.54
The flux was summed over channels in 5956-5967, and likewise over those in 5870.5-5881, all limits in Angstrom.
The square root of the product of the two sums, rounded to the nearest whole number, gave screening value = 1475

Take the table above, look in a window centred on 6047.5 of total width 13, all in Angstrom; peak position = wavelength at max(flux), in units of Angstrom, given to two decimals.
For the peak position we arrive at 6049.57 Angstrom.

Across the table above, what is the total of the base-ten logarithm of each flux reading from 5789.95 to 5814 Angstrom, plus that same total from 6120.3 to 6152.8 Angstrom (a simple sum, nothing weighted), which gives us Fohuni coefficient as 93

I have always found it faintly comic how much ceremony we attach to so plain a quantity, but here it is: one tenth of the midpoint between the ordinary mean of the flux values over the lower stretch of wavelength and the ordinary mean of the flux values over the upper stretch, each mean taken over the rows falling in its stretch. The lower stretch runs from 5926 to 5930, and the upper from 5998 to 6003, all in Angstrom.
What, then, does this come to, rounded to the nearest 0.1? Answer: 18.3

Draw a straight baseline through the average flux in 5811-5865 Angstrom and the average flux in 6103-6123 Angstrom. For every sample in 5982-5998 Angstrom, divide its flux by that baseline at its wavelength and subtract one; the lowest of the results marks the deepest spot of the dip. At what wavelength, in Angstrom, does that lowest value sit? 5989.97 Angstrom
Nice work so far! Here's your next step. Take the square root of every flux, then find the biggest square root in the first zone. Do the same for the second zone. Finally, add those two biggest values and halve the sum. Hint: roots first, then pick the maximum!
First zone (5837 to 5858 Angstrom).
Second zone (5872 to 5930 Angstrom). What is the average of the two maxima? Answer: 13.9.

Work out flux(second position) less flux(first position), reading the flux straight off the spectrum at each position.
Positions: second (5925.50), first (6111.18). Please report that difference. 10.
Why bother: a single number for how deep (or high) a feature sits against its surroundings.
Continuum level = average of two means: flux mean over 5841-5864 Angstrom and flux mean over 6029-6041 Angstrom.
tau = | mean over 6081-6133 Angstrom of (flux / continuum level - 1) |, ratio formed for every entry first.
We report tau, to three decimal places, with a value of 0.036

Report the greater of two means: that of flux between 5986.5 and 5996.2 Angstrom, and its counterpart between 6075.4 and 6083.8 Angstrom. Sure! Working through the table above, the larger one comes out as 181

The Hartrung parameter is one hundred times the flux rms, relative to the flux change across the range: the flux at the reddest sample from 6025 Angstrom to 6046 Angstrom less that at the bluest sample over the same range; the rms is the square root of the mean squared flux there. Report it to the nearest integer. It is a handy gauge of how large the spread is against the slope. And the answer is -3002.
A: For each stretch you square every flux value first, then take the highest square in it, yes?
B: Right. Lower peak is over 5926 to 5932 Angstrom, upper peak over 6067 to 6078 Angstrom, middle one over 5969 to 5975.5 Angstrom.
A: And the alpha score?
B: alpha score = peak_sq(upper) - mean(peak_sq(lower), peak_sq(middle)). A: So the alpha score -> -2976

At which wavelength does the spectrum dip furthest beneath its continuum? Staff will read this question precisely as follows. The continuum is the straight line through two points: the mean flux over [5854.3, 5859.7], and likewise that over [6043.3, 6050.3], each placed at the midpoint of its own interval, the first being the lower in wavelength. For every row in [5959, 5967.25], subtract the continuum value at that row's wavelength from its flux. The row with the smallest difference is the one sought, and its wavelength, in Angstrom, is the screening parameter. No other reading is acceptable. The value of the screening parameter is 5959.71 Angstrom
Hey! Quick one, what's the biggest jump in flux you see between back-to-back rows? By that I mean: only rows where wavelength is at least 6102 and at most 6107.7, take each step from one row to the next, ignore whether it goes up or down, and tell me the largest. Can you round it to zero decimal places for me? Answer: 12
